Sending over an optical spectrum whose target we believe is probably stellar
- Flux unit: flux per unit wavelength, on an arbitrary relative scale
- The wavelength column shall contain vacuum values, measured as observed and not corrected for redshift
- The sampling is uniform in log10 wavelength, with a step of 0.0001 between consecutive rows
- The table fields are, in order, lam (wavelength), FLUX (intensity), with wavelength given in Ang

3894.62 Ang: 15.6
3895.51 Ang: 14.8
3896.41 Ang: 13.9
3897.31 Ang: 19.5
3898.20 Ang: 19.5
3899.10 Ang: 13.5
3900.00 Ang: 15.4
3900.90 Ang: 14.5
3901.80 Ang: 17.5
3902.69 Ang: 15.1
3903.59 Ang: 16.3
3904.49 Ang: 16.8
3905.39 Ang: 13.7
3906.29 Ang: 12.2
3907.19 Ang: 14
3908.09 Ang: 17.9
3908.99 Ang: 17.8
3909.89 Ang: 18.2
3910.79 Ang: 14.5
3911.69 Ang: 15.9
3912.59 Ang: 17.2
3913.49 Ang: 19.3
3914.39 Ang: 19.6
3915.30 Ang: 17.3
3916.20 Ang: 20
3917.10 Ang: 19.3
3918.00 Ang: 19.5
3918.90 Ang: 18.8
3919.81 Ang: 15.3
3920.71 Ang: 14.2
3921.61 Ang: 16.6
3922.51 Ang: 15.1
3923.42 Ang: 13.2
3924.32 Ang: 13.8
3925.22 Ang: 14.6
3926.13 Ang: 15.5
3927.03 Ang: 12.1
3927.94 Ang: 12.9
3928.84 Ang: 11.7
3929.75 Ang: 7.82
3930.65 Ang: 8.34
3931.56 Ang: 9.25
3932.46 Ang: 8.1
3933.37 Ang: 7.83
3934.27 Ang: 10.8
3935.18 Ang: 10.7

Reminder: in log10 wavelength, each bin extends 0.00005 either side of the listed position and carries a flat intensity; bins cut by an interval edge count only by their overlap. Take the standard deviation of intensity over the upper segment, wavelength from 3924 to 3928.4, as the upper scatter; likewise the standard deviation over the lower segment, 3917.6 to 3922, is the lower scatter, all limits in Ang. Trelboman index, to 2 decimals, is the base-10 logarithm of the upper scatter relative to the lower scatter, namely -0.22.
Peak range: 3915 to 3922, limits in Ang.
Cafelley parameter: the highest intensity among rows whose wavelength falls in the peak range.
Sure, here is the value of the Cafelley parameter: 20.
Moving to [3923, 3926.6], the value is 15.5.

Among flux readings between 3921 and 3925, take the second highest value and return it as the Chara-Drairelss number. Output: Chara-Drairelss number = 15.1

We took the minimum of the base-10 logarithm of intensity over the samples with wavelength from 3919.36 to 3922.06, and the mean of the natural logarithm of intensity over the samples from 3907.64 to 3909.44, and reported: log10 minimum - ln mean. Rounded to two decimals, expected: -1.73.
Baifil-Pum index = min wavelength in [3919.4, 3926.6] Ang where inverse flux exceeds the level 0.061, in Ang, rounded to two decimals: 3919.81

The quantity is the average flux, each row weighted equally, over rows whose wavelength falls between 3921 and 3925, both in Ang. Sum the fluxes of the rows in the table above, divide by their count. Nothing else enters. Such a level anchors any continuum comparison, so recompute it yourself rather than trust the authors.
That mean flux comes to 14.7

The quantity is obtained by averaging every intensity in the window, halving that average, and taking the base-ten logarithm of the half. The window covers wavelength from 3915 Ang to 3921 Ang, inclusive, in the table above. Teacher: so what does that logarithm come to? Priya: 0.95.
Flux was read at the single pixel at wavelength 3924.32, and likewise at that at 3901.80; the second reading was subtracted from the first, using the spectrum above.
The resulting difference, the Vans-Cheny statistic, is -4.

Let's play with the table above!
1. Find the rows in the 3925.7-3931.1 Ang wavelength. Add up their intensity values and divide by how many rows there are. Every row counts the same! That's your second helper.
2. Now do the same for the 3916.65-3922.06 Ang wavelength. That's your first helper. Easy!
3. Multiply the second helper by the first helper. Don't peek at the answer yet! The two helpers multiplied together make 197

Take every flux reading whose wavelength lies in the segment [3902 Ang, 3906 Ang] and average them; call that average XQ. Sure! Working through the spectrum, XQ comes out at 15.5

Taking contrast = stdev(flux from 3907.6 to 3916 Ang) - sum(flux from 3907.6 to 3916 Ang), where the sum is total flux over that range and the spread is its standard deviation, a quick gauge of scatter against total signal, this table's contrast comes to -156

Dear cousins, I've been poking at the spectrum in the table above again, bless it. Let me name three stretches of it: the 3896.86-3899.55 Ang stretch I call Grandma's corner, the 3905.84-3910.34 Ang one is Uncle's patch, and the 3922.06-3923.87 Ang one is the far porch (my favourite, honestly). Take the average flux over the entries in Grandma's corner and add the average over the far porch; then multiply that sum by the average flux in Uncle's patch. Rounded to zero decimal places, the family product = 507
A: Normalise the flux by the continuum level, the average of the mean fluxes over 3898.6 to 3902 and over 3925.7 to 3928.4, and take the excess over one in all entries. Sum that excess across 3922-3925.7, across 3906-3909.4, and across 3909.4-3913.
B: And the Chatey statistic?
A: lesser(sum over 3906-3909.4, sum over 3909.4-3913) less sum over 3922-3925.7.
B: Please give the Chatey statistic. 0.4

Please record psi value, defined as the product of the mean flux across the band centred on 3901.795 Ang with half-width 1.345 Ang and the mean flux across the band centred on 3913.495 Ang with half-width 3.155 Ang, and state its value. 278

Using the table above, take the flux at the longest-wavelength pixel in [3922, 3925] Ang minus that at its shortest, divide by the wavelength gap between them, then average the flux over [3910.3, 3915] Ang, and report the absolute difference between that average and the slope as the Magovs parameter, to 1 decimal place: 18.0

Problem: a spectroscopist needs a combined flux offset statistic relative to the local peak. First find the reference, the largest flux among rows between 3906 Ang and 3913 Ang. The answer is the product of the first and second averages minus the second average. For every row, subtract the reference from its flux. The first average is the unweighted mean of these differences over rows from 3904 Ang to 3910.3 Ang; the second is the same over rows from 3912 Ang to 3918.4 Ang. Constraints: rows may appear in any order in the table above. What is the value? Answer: -2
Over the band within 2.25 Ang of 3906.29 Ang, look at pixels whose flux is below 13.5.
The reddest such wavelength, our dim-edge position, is 3906.29 Ang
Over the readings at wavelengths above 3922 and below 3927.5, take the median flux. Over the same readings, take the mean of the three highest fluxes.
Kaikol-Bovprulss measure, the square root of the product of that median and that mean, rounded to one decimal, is 14.6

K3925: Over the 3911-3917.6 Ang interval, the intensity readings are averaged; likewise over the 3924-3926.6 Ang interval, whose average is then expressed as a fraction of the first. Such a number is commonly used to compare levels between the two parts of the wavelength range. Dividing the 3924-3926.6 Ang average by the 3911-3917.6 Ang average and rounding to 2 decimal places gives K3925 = 0.80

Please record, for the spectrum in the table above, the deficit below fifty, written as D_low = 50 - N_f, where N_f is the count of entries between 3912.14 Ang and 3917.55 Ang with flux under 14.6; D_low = 50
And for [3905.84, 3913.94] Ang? 47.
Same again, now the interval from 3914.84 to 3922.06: 49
